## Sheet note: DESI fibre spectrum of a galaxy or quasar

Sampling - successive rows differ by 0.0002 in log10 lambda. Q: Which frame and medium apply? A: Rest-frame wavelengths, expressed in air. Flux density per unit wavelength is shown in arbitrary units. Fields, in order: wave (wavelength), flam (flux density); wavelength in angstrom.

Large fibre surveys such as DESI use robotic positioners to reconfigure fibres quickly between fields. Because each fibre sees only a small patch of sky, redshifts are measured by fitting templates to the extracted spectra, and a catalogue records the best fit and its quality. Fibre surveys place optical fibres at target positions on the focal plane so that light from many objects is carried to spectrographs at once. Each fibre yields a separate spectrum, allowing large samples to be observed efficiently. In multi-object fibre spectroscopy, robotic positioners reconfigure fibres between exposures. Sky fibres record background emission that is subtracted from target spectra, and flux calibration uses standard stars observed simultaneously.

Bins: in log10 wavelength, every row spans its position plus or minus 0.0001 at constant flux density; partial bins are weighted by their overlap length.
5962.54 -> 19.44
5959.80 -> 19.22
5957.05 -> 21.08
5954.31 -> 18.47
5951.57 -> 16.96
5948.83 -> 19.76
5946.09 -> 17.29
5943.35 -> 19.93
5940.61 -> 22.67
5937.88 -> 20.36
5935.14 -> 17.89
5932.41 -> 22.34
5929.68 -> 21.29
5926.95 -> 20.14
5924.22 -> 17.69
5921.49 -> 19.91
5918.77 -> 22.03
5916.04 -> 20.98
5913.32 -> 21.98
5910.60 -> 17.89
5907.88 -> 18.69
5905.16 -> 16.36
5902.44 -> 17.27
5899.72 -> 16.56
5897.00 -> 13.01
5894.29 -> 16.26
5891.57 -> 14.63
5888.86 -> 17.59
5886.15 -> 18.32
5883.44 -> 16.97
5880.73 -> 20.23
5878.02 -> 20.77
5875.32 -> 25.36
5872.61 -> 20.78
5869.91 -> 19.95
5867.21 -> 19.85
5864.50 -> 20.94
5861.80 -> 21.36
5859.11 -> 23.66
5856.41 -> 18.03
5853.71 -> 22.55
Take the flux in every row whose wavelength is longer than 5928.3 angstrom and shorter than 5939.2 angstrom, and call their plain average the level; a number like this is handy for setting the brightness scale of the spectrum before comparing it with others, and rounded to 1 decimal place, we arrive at 20.5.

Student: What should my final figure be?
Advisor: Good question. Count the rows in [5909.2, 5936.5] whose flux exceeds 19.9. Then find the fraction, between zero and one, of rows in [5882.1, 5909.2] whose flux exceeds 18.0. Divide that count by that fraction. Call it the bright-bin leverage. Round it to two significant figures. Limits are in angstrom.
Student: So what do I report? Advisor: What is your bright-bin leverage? 35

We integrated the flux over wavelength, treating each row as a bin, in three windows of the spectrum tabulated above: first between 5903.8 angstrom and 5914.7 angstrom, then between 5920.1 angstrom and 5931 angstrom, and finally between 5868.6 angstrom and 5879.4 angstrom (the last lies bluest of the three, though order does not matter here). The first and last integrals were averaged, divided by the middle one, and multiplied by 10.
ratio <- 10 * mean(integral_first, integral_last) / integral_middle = 10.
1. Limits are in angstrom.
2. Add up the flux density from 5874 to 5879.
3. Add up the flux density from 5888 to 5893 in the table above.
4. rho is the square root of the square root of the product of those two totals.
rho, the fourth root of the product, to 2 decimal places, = 6.21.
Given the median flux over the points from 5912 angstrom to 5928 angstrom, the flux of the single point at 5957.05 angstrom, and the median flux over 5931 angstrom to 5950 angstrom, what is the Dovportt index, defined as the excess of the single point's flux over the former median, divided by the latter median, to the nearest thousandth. 0.026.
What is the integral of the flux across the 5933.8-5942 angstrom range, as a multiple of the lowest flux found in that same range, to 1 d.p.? 9.3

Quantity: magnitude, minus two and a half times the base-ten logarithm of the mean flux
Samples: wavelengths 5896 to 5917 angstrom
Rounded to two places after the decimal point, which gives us -3.13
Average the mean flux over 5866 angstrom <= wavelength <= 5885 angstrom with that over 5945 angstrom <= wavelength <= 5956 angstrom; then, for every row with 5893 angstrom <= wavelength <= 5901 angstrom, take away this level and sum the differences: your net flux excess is -12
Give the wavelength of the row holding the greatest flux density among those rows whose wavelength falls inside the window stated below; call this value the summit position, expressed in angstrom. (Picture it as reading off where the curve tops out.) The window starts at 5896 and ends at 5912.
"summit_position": 5907.88 angstrom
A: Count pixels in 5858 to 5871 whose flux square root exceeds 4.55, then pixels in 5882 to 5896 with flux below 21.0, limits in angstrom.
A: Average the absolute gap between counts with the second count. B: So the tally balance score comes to 3.50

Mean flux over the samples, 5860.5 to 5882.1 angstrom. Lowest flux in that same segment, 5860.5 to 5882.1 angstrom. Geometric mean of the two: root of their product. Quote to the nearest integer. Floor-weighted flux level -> 20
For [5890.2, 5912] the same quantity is 15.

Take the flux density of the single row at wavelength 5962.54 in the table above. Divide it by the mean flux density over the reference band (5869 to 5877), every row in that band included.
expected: 0.88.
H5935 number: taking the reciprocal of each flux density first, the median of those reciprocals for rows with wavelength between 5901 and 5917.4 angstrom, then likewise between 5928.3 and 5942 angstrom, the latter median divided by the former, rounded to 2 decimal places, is 0.86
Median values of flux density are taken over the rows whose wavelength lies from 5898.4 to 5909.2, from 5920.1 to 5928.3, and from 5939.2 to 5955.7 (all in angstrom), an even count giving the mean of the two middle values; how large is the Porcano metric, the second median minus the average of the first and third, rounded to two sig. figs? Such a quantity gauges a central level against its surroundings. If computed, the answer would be 1.9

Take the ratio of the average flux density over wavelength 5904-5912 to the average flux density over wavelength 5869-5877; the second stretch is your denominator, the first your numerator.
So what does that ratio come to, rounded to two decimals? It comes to 0.80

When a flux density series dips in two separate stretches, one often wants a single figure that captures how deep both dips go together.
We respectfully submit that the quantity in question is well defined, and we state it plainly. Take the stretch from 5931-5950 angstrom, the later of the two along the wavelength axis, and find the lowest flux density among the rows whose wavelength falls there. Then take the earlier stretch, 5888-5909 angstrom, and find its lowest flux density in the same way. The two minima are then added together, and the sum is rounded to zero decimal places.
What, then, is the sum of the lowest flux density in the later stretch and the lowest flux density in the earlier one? 30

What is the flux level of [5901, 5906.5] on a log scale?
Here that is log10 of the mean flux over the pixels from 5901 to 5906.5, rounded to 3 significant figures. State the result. 1.23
